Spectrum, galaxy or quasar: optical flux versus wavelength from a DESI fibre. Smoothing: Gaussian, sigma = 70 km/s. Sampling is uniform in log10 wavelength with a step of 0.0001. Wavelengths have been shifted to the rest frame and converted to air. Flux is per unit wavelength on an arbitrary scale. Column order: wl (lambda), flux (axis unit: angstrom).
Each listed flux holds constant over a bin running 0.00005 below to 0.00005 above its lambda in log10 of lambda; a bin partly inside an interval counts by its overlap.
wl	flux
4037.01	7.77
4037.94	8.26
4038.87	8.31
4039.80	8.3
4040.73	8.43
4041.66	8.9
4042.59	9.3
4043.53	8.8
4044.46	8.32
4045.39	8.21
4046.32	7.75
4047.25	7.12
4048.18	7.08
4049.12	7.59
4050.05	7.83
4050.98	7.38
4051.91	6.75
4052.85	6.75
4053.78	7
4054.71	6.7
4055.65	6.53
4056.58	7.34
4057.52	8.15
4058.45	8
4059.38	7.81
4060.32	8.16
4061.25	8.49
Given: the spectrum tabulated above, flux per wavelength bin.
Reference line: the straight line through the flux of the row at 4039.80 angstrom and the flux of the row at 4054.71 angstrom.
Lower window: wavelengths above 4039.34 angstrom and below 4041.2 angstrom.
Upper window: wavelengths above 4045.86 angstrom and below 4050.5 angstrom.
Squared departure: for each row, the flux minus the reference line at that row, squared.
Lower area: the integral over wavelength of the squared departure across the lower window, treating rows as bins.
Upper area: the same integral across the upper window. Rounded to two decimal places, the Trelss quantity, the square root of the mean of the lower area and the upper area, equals 0.61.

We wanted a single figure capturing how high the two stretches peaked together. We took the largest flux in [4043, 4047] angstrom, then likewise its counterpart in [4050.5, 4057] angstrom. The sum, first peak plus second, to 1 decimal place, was 16.2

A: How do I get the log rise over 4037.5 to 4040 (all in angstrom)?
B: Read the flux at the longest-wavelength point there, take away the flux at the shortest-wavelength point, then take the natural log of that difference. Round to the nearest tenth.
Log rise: -3.2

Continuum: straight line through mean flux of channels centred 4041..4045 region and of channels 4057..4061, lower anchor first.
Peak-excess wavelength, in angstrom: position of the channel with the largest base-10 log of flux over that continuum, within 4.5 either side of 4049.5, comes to 4045.39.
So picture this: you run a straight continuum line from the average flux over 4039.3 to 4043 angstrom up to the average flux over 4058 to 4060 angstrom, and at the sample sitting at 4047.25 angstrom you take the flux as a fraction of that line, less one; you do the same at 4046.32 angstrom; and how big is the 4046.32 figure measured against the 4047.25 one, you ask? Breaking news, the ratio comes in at 0.6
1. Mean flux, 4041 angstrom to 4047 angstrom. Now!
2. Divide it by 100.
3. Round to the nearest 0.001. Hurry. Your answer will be 0.085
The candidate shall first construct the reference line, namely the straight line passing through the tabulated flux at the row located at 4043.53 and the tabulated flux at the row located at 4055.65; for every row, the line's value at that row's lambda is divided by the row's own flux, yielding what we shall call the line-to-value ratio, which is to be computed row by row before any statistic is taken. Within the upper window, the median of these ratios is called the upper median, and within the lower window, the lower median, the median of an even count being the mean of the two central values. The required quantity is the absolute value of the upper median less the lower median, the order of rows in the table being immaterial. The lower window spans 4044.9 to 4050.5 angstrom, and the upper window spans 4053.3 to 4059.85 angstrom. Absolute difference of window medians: 0.18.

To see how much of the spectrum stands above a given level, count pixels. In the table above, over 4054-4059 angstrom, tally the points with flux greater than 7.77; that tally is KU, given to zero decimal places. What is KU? 2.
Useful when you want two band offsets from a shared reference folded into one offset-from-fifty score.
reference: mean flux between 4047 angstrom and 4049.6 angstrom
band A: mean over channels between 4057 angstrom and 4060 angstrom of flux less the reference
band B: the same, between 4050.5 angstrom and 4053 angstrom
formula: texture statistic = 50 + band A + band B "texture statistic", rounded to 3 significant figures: 50.4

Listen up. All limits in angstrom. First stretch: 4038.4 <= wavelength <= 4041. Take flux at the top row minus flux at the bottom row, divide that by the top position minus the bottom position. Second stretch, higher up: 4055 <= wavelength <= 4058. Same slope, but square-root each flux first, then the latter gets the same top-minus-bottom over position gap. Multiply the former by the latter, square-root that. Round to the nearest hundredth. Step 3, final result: 0.10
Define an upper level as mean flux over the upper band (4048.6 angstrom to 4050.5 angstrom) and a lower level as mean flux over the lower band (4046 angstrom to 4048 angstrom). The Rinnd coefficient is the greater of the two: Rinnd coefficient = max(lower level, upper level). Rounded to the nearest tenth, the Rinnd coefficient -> 7.7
